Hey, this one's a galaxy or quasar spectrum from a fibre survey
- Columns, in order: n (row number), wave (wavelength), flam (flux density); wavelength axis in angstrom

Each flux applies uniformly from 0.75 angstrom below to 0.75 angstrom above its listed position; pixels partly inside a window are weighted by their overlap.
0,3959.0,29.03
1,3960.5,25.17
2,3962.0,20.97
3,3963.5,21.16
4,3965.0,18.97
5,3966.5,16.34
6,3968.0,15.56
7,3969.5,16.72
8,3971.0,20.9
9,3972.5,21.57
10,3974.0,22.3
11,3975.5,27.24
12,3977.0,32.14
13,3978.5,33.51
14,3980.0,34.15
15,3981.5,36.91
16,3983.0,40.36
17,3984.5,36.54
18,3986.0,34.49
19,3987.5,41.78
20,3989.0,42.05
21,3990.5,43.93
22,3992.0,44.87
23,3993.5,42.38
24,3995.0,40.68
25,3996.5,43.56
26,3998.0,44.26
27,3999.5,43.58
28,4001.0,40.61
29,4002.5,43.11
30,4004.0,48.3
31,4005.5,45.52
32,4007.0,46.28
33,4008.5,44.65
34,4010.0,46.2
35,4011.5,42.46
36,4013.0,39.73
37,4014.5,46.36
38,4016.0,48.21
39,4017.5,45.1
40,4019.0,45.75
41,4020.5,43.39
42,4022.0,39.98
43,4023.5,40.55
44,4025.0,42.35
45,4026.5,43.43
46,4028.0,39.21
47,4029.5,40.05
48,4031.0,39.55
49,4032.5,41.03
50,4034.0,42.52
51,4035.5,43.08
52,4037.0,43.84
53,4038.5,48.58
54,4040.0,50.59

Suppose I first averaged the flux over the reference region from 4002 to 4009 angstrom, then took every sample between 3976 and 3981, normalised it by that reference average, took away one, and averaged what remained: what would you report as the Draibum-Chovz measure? -0.27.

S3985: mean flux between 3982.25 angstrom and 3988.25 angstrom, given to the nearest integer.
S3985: 38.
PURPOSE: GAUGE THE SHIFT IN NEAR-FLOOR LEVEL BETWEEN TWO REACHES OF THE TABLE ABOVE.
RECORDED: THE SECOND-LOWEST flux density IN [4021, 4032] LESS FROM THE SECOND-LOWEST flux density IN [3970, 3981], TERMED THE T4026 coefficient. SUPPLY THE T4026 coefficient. -18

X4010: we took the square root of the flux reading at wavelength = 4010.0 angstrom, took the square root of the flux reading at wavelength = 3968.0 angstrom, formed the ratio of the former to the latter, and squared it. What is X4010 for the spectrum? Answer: 3.0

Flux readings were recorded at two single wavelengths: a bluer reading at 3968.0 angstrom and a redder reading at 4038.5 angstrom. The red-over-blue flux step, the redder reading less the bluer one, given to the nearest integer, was 33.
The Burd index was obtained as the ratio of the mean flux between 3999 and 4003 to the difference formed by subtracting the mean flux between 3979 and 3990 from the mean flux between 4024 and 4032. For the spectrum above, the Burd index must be 15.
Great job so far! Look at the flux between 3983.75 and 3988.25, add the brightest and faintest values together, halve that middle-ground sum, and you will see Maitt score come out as 38.1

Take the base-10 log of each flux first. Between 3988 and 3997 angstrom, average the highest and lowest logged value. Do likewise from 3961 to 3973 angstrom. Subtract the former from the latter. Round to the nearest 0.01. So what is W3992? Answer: -0.37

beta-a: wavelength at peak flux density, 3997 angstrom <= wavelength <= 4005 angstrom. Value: 4004.0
